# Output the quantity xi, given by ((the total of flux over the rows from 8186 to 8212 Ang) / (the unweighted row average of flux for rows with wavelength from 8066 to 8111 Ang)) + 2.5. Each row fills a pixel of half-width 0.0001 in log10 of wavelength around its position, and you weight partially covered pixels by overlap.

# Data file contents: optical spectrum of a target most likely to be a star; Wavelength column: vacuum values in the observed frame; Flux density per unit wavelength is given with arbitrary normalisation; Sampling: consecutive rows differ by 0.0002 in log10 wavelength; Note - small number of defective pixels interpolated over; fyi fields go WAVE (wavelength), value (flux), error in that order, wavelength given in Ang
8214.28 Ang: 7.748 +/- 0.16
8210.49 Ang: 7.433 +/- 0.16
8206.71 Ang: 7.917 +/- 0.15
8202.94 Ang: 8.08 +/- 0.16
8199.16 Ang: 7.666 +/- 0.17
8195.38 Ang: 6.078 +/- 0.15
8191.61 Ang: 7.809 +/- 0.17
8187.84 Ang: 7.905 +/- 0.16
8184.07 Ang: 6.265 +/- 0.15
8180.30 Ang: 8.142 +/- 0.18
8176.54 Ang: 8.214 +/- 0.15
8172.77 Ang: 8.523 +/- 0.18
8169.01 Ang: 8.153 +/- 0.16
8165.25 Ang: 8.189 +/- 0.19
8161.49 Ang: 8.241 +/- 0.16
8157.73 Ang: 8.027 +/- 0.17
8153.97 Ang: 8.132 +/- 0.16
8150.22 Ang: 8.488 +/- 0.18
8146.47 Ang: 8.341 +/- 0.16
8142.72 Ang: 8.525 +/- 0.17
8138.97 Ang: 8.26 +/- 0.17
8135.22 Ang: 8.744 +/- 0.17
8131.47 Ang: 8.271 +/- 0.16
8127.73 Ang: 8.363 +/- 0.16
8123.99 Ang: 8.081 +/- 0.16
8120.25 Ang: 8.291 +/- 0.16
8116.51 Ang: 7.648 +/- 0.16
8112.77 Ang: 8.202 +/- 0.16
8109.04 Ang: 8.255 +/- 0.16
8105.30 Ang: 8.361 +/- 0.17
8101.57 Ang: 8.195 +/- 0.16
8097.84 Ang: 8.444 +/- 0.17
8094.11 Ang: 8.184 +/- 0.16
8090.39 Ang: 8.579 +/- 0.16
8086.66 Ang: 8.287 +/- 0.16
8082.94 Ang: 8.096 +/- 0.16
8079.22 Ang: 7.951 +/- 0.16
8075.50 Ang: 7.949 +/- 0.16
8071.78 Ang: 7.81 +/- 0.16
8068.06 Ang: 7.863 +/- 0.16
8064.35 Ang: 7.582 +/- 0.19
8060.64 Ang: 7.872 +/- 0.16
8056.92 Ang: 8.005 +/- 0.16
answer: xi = 9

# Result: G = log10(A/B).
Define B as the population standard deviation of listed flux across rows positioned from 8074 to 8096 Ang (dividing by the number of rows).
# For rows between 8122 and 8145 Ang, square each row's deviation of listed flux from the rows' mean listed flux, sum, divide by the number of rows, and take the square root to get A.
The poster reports 0.0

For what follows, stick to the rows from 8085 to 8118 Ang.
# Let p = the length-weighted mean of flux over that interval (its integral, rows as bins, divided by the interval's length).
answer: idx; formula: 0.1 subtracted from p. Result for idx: 8.1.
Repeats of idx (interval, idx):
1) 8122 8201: 7.9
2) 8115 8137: 8.1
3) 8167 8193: 7.8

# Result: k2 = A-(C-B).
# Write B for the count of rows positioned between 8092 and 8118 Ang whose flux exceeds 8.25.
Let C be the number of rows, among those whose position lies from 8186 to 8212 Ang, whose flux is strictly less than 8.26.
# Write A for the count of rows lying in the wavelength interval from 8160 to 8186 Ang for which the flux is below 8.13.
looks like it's -3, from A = 1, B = 3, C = 7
